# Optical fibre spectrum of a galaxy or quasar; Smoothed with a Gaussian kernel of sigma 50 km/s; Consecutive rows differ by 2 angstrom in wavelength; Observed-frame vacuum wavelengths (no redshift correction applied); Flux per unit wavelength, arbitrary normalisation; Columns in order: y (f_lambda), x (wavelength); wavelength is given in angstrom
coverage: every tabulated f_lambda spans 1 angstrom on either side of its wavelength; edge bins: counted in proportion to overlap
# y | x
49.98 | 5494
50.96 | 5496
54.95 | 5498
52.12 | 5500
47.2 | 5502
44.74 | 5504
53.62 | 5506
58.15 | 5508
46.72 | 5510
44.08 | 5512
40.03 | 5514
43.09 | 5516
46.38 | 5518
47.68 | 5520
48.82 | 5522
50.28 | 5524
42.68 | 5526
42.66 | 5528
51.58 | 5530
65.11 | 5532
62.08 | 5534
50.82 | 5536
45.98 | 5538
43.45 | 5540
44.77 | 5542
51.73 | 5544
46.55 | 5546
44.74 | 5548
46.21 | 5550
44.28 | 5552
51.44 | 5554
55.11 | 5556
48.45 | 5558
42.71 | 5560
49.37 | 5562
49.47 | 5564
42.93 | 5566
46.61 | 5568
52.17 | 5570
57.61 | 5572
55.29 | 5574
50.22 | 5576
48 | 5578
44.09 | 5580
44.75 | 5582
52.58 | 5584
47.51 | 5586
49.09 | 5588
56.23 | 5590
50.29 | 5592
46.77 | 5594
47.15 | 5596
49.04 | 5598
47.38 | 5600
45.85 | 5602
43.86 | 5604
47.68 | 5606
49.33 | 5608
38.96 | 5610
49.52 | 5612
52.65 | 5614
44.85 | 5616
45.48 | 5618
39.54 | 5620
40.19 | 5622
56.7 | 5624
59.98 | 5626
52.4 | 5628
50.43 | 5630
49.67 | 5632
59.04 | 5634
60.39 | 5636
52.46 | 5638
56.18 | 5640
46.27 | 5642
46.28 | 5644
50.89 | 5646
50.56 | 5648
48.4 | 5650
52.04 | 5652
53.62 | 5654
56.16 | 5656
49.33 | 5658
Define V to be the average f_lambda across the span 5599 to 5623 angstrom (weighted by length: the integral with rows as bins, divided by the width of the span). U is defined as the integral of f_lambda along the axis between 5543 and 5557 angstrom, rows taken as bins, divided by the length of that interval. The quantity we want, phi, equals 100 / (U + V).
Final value 1.06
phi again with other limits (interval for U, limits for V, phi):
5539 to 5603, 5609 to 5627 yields 1.04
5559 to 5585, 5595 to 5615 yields 1.04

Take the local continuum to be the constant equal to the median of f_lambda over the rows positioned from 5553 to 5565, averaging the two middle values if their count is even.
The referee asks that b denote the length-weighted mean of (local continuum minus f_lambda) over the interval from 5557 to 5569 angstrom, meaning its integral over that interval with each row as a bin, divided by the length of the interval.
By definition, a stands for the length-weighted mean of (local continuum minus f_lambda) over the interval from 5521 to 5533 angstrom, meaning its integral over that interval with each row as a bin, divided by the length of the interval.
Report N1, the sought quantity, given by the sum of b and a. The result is 2.1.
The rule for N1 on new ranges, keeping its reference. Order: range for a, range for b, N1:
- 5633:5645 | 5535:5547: -1.8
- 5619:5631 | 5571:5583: -1.0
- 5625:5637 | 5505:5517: -4.1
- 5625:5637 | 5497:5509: -8.3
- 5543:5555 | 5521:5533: 1.2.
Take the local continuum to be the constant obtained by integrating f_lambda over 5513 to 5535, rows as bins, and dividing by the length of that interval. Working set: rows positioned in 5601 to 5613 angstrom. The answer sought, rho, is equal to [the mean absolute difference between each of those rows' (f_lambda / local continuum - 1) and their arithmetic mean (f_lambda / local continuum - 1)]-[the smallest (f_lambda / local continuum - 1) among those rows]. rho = 0.268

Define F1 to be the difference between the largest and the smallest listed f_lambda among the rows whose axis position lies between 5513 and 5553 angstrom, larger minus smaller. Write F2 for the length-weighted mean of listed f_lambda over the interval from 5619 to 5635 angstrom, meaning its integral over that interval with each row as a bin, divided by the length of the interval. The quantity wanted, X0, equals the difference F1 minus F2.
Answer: -26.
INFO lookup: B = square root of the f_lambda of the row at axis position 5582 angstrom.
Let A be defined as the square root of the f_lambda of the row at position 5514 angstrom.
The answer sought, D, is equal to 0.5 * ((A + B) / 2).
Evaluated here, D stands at 3.25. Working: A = 6.3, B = 6.69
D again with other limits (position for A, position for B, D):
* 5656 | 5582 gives 3.55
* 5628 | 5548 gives 3.48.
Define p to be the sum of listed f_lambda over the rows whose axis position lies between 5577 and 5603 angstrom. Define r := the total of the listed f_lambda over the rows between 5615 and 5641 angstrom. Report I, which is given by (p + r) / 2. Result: 648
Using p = 629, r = 667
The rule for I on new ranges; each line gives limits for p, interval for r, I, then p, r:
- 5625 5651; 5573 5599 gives 662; 683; 641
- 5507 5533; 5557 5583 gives 629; 627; 632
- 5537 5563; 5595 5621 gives 608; 615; 601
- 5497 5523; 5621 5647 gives 654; 628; 681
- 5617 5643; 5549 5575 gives 655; 669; 642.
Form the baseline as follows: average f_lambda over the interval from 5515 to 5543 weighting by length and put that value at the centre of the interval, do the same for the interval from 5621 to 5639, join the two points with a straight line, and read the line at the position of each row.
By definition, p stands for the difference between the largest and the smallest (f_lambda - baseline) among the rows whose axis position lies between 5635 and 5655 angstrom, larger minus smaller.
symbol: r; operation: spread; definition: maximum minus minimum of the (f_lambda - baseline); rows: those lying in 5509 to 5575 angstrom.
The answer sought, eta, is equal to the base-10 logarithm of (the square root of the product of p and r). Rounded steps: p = 14.5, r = 24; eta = 1.27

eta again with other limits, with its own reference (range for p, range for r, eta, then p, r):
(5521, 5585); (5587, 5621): 1.32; 23.7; 18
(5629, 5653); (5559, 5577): 1.16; 14.5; 14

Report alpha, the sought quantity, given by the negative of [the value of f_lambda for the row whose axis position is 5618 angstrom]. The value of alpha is -45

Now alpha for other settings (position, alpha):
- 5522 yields -49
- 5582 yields -45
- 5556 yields -55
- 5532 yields -65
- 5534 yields -62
